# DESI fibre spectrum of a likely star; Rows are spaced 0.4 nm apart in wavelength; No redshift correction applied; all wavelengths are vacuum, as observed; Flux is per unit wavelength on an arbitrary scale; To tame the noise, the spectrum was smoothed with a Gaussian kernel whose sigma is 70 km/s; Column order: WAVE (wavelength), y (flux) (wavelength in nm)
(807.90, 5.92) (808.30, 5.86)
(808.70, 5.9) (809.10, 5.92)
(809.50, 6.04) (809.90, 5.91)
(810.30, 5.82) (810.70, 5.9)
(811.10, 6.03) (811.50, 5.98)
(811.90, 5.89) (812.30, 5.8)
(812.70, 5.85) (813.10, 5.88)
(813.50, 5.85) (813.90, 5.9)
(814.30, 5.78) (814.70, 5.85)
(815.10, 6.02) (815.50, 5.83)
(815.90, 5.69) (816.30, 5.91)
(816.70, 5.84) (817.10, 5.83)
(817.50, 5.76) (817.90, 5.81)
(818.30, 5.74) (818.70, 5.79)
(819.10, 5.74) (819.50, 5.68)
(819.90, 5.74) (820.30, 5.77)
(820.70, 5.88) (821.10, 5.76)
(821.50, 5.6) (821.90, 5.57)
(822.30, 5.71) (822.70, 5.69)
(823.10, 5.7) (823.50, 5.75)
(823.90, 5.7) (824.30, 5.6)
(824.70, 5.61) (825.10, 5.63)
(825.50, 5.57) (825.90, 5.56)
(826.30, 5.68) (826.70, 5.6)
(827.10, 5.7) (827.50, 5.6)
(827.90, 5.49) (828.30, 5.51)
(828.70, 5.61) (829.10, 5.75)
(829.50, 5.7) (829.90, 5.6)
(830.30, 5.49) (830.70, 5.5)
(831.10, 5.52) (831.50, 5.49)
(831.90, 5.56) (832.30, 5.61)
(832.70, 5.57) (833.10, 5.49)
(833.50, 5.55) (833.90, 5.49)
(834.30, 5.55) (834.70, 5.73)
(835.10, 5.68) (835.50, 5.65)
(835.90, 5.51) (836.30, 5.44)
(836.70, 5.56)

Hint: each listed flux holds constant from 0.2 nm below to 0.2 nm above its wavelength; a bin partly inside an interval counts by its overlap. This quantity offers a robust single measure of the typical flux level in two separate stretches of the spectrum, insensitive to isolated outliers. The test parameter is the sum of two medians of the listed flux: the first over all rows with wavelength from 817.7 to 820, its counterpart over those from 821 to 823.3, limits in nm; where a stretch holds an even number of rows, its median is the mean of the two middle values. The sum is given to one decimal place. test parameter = 11.4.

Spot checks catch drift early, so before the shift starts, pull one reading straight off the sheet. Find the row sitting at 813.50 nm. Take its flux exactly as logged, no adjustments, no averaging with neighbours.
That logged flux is 5.85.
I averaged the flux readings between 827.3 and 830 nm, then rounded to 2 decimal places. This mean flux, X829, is 5.61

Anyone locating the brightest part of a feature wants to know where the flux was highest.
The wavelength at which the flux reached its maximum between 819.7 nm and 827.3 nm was 820.70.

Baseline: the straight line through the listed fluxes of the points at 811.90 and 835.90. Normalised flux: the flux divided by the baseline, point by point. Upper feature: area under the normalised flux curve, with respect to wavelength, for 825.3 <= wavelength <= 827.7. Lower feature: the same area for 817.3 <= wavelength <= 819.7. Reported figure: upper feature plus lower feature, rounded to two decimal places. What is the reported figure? 4.77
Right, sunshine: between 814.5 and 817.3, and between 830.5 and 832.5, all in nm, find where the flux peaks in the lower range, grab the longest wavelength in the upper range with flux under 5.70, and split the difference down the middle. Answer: 823.70 nm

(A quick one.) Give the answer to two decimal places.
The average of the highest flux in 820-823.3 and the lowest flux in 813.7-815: 5.83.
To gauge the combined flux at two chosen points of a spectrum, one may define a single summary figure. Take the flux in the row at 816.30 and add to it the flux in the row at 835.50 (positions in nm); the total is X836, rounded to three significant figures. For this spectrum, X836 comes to 11.6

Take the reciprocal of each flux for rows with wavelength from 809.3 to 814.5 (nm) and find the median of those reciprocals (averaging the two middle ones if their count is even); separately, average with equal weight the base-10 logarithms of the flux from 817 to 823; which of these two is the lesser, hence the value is 0.170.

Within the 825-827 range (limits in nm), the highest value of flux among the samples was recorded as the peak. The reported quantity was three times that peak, 17.0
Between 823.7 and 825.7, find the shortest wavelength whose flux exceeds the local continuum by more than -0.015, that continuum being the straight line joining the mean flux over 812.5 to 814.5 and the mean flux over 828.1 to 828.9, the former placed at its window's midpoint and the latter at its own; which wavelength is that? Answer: 823.90 nm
